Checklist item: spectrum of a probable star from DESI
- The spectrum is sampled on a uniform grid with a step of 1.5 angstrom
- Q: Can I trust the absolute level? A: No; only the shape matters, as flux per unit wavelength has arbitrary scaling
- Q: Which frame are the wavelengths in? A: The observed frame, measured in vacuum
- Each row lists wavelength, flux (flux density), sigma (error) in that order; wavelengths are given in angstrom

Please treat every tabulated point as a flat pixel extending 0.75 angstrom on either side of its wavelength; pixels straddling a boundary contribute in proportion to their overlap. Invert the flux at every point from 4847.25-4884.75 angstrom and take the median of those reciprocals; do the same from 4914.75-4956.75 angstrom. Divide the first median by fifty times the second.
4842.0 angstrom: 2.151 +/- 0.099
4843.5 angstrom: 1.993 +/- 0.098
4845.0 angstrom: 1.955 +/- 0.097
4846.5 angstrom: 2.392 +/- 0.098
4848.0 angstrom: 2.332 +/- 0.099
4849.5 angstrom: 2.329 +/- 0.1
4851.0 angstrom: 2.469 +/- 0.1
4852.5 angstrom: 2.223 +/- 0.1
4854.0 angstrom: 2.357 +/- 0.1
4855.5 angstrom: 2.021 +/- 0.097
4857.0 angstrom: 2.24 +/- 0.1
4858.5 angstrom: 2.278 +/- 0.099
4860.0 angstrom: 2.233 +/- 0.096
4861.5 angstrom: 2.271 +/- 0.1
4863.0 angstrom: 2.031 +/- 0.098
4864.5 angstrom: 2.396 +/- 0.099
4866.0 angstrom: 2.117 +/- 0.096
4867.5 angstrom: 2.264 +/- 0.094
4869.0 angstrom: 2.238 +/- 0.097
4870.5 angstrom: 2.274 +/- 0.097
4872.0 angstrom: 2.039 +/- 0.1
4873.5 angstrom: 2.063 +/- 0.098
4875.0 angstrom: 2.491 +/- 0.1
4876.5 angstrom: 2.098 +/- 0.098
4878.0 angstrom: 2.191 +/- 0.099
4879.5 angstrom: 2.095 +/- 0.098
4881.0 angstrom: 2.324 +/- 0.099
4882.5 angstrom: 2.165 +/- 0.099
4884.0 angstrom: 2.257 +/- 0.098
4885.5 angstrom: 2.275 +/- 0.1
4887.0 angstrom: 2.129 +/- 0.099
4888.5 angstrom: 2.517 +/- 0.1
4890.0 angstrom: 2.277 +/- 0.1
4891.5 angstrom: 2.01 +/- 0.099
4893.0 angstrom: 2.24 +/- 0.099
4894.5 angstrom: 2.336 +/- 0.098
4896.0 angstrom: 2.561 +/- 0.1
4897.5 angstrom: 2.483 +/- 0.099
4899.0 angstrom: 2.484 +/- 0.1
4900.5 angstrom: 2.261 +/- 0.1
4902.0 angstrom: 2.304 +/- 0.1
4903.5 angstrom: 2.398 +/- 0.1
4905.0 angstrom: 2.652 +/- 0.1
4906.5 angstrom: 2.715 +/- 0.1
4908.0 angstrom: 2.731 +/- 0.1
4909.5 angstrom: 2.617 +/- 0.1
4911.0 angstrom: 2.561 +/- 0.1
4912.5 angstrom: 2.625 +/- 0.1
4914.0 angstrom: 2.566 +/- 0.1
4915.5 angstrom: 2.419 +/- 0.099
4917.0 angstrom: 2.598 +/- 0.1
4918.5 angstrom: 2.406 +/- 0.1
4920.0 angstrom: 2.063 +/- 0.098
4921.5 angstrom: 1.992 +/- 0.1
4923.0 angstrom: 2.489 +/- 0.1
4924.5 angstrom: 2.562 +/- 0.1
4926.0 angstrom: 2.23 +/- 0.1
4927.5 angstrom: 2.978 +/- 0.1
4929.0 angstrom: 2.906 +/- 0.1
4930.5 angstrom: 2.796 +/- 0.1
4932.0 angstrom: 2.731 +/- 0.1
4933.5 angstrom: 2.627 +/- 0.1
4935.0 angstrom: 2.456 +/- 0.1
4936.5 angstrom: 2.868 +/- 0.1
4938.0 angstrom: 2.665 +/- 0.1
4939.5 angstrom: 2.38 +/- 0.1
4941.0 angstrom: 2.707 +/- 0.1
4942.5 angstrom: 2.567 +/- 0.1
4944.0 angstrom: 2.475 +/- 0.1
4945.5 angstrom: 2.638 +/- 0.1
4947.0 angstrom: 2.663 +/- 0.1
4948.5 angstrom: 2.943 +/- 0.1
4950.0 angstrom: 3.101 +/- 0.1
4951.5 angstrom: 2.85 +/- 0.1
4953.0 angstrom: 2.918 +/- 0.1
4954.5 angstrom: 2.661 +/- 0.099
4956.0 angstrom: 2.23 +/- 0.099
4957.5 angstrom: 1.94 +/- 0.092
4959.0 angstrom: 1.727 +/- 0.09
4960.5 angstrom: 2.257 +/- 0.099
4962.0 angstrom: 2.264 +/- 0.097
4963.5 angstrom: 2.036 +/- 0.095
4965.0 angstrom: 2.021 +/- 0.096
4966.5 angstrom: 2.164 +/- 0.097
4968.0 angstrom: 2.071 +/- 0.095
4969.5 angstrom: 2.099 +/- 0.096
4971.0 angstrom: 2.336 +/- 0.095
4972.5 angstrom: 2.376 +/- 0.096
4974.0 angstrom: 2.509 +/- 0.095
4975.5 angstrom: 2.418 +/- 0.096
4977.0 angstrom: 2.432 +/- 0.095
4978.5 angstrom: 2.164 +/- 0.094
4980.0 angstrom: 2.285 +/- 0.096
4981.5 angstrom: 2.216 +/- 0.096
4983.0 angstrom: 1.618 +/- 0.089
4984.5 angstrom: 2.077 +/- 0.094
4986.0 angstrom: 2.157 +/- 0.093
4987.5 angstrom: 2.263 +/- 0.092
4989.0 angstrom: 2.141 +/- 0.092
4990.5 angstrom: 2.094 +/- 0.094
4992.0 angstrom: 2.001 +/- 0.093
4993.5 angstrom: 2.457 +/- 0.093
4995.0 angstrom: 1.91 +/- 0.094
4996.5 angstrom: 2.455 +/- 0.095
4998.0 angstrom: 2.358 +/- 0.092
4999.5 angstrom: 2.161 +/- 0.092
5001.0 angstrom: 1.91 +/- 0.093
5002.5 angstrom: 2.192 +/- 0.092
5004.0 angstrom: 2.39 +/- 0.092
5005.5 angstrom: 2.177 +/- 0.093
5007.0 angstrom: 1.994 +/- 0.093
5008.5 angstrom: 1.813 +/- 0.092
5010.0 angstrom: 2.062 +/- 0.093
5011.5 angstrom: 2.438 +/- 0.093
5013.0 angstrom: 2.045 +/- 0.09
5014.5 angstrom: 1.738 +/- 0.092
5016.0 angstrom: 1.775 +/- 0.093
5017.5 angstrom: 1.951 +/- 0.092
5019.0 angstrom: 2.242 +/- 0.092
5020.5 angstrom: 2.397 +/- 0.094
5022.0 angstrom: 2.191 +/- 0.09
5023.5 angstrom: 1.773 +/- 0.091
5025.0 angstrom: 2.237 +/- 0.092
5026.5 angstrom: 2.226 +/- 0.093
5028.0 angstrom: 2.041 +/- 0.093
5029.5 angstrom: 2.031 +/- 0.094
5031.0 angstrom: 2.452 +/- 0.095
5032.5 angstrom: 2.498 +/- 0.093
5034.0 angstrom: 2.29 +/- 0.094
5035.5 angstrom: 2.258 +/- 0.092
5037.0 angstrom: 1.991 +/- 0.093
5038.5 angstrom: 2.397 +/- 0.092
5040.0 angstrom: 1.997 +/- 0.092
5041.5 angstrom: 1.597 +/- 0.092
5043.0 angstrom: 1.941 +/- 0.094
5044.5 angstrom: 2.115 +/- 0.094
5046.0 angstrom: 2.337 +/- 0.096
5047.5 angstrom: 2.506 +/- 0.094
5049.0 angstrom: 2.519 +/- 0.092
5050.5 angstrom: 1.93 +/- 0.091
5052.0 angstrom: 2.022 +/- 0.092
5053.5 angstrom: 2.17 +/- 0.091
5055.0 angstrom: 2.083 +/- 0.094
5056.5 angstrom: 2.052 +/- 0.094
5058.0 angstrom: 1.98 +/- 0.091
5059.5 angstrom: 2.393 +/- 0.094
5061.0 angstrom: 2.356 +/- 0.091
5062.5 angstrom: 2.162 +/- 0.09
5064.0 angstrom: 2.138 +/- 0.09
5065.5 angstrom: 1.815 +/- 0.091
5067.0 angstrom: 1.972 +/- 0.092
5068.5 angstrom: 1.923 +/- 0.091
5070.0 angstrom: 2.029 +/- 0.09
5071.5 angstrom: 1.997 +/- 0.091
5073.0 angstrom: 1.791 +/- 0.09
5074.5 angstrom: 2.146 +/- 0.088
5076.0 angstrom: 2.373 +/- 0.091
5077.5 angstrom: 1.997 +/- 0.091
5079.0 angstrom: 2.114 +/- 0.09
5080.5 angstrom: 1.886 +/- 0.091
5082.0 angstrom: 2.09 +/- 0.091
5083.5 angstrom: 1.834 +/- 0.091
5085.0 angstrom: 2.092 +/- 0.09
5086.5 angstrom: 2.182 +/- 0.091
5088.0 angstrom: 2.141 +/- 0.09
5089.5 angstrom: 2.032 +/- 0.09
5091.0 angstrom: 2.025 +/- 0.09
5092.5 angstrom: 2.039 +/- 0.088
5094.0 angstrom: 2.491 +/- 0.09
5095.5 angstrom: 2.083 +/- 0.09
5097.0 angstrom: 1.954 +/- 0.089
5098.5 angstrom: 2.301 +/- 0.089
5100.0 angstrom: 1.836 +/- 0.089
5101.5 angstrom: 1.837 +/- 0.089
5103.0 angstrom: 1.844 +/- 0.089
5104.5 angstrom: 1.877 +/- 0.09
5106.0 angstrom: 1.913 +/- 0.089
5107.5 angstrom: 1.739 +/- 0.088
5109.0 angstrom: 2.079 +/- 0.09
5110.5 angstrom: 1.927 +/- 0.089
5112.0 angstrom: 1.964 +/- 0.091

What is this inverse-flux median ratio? 0.0235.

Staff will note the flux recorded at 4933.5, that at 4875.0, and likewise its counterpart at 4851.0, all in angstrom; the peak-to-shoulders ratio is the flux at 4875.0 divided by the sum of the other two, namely 0.49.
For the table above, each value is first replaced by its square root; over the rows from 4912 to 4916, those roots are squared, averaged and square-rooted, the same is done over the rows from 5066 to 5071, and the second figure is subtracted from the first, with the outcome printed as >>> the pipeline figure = 0.19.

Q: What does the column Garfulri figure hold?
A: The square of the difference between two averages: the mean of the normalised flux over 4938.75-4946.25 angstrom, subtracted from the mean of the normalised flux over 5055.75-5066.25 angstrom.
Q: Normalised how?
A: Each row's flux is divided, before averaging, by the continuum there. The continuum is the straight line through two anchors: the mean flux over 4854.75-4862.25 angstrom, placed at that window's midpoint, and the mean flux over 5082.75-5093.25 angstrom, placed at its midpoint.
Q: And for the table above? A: 0.025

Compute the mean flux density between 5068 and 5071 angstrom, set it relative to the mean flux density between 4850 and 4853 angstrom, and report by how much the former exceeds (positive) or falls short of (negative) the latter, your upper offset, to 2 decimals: -0.37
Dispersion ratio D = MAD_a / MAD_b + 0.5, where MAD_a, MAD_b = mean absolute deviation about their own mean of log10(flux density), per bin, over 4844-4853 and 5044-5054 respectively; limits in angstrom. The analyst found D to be 1.18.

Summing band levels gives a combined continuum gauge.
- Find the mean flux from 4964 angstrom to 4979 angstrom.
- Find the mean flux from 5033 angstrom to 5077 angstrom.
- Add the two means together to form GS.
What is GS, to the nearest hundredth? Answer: 4.37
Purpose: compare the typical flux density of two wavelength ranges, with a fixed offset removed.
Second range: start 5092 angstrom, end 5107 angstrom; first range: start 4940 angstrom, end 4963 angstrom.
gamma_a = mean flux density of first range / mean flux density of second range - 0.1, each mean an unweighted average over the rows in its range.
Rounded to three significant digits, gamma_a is 1.15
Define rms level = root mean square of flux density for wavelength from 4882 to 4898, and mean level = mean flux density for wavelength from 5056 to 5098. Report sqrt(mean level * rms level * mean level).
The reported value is 3.15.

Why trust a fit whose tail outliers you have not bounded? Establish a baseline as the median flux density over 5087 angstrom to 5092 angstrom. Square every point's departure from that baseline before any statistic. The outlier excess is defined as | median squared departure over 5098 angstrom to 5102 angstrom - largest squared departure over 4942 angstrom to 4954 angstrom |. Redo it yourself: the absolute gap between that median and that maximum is 1.10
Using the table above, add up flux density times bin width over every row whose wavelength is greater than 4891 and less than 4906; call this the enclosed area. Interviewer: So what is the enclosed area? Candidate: 36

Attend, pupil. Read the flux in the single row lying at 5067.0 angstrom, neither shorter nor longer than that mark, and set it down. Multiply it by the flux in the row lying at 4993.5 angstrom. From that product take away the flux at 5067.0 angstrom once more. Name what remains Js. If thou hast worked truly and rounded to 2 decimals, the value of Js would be 2.87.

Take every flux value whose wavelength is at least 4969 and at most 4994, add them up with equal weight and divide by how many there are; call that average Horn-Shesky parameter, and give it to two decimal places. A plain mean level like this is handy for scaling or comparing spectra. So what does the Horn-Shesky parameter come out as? 2.21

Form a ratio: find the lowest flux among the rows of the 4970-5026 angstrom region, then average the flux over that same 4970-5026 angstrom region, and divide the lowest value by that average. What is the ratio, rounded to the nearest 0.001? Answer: 0.751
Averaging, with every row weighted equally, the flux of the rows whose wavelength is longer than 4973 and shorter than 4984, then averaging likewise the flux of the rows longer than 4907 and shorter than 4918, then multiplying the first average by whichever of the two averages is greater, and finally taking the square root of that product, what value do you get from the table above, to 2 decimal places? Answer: 2.40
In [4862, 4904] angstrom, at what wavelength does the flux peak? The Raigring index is 4896.0 angstrom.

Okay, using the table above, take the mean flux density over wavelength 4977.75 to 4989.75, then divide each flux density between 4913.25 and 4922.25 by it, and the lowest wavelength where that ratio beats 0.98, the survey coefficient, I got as 4914.0 angstrom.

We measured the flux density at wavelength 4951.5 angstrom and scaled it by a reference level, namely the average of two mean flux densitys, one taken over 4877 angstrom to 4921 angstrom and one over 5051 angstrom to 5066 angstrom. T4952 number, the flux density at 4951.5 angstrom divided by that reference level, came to 1.27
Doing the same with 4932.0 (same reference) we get 1.21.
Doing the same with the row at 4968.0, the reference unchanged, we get 0.92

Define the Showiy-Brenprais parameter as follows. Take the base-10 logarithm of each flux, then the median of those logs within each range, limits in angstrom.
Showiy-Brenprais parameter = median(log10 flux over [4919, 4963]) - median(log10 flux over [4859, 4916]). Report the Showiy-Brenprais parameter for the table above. 0.062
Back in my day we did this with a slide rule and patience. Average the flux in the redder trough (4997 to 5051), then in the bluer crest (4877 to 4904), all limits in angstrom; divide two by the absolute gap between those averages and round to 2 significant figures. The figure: 13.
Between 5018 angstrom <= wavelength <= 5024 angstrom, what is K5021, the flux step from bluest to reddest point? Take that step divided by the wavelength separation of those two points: -0.104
